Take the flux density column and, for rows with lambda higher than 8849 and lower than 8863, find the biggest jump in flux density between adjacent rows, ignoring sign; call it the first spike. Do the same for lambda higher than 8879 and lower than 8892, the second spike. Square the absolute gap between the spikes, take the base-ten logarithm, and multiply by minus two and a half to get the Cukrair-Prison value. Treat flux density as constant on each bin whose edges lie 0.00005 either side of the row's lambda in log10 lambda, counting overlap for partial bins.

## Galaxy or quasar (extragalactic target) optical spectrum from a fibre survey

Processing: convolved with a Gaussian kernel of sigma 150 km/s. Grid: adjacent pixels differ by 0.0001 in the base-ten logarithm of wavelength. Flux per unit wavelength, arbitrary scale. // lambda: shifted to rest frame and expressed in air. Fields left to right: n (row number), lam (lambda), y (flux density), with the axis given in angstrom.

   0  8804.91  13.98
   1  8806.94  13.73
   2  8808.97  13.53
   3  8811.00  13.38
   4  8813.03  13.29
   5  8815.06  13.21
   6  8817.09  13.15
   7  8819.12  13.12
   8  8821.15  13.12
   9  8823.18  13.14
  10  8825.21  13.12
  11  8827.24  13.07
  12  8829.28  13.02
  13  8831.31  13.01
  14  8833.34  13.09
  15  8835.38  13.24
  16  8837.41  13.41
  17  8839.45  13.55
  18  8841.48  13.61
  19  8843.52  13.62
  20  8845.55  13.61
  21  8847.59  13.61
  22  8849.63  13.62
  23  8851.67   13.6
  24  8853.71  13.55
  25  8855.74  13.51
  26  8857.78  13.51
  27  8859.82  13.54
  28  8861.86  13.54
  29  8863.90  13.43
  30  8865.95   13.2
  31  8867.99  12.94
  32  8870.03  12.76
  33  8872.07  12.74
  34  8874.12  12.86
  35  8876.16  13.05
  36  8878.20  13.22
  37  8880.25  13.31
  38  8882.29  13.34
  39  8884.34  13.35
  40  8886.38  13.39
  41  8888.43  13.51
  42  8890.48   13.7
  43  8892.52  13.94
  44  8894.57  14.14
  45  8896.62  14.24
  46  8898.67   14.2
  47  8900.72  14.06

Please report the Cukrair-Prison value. 4.3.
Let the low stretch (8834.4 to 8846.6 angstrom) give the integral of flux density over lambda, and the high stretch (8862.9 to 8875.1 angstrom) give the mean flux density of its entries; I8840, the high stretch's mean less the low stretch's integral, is -152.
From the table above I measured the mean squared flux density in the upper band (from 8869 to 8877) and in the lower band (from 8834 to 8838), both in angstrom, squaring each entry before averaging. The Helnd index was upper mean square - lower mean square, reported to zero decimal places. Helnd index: -12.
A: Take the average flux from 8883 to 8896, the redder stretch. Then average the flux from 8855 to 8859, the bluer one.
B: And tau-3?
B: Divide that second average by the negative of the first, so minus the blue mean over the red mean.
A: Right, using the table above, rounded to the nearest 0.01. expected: -0.99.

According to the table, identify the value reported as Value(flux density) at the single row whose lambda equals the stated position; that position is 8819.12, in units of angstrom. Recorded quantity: 13.12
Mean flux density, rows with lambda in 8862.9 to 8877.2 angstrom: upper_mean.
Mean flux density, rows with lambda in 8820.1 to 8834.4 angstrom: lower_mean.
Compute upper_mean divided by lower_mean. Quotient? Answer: 0.99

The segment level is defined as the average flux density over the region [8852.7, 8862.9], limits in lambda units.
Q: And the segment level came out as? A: 13.5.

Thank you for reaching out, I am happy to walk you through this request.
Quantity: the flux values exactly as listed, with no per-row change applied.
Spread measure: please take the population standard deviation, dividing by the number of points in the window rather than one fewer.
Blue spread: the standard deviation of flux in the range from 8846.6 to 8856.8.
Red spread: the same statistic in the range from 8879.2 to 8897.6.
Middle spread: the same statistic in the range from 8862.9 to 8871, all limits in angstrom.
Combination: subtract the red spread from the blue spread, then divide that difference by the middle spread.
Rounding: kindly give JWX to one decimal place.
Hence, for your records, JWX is -1.2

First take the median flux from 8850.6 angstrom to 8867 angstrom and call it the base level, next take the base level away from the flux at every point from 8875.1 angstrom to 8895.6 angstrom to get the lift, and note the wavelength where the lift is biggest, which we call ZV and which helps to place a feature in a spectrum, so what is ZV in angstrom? 8894.57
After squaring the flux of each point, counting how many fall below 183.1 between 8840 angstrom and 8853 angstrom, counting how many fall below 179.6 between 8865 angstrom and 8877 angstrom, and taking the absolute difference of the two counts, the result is 6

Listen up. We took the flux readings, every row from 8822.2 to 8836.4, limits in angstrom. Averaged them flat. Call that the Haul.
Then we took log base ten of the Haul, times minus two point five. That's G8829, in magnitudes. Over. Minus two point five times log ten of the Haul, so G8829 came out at -2.793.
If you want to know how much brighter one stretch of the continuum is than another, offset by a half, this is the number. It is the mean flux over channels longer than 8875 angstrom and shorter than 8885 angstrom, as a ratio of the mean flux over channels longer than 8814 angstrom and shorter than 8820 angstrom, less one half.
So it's 0.507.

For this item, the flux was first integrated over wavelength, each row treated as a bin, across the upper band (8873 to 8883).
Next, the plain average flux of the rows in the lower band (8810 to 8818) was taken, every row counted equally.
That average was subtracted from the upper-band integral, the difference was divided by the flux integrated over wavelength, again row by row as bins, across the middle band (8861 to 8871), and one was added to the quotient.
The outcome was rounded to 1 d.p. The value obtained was 1.9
